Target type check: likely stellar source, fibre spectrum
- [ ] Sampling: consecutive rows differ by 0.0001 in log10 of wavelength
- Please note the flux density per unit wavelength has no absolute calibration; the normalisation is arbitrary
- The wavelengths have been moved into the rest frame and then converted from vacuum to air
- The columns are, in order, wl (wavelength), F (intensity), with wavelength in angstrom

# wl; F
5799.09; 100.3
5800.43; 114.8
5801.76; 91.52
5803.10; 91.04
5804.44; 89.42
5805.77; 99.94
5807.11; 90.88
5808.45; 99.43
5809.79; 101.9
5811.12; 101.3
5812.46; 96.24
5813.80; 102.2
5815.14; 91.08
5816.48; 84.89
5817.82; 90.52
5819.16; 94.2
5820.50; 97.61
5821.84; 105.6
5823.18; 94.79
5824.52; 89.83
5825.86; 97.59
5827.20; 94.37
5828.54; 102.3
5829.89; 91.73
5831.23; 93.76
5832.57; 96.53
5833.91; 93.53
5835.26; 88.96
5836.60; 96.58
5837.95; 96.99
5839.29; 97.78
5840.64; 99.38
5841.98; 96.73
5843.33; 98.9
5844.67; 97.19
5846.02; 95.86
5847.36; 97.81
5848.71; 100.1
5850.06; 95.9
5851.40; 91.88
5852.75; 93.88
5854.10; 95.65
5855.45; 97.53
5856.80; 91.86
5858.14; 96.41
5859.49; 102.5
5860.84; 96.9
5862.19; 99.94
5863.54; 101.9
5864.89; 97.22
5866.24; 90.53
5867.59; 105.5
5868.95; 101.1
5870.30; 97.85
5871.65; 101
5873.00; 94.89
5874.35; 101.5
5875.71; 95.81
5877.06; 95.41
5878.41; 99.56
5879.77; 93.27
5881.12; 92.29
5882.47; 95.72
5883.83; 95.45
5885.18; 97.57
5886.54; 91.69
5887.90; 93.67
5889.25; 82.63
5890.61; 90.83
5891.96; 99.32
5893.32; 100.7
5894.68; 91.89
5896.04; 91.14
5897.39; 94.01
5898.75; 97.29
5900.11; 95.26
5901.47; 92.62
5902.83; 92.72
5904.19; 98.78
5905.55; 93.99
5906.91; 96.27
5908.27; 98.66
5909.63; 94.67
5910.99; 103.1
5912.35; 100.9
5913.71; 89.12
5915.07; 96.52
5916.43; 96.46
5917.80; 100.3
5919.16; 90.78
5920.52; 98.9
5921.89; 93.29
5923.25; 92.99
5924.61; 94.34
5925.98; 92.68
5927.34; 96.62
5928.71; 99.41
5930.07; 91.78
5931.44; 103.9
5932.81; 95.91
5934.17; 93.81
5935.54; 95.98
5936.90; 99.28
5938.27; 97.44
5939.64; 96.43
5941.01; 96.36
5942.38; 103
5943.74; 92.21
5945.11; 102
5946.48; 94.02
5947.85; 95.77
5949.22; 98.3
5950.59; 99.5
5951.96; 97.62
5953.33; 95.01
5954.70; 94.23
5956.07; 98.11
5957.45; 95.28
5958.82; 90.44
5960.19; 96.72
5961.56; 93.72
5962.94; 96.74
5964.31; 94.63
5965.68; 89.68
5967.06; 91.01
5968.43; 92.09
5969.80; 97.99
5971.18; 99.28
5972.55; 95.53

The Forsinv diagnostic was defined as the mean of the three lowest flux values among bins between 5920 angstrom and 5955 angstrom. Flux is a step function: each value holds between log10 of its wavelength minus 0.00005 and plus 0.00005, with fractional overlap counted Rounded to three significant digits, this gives 92.2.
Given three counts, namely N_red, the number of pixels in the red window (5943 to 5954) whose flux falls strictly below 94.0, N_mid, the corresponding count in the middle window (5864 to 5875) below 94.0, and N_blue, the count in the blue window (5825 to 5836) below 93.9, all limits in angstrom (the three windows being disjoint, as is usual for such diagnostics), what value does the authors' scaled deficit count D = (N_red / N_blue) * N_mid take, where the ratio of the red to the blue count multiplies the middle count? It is 0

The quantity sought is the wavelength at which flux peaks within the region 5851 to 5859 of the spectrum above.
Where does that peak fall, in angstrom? 5855.45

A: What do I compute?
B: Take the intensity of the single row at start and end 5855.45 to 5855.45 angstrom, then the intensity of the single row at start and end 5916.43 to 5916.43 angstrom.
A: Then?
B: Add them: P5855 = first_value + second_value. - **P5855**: 194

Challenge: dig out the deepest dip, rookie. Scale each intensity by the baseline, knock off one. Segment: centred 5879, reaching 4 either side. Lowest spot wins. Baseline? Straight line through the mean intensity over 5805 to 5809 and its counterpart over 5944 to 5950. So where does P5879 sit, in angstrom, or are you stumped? 5881.12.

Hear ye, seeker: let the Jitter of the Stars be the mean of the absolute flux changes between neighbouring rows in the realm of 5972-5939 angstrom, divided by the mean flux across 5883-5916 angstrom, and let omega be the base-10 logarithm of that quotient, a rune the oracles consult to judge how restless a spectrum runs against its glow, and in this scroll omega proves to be -1.402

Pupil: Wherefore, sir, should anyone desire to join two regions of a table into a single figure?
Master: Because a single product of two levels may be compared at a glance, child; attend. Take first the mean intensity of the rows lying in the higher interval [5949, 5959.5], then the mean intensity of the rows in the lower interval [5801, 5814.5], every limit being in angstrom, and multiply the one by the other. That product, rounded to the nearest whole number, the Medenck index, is 9259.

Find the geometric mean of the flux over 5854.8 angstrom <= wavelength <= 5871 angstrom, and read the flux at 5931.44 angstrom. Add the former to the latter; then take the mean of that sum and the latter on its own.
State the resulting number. 153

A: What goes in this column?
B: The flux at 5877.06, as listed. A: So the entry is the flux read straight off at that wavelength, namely 95.41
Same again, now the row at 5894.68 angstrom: 91.89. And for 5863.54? 101.9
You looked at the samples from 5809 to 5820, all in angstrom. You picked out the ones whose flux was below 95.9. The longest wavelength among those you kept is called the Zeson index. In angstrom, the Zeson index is 5819.16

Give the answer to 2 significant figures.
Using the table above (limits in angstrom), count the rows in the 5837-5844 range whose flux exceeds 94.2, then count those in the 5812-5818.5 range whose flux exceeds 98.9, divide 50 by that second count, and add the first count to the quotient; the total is 55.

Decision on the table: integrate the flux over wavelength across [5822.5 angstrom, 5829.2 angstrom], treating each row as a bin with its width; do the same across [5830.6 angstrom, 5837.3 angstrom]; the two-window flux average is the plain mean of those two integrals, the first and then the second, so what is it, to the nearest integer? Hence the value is 636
